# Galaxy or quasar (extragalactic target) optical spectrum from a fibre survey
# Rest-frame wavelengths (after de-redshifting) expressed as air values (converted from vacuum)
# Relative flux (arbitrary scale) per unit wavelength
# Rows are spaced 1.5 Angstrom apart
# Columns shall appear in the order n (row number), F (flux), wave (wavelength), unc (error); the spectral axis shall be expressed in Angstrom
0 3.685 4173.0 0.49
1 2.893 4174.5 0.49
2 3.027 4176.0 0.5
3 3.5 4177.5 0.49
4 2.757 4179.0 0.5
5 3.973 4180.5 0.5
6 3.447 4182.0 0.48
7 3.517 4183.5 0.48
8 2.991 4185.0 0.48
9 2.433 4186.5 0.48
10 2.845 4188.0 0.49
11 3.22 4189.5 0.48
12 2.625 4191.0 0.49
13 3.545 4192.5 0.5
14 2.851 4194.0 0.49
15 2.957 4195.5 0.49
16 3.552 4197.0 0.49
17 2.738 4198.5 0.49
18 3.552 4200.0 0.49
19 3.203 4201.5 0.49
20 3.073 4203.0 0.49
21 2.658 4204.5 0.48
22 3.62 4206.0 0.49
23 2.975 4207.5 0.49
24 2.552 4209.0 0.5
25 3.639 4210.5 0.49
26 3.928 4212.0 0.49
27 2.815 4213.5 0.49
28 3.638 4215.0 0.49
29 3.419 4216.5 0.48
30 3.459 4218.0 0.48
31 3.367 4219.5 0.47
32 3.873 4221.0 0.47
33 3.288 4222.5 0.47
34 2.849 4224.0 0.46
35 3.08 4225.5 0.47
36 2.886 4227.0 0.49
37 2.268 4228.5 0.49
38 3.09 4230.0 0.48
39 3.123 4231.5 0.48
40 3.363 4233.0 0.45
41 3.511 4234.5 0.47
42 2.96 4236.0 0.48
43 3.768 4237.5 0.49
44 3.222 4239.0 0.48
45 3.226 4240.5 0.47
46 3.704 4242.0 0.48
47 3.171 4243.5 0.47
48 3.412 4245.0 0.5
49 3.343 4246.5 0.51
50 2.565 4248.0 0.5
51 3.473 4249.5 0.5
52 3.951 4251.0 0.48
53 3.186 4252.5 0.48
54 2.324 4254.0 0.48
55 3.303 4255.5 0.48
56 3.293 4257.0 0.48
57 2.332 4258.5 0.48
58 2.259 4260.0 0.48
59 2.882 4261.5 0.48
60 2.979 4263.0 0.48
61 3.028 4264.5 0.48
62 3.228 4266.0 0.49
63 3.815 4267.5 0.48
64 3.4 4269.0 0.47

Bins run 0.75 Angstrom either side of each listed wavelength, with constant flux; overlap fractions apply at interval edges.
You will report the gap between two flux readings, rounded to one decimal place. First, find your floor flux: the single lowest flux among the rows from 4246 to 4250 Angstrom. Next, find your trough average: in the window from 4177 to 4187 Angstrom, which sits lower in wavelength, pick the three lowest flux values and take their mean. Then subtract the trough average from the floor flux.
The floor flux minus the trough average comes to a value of -0.2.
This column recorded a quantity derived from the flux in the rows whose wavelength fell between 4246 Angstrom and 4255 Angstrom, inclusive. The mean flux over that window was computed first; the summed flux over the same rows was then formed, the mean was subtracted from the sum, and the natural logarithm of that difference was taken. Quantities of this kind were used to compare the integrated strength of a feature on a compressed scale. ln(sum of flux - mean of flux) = 2.75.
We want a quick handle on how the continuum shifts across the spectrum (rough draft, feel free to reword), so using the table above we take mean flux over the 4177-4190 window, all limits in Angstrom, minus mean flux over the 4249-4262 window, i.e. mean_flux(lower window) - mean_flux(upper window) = 0.19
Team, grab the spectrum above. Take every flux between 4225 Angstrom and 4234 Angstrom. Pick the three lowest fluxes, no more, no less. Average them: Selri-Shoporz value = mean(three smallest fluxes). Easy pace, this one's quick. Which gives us 2.74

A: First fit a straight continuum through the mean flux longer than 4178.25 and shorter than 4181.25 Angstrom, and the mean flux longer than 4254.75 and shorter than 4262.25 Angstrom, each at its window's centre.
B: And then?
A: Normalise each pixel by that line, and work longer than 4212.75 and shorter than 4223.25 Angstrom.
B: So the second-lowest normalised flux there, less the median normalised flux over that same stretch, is -0.028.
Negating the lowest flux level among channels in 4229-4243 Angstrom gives -3.0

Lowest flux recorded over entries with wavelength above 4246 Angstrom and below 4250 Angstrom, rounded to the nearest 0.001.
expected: 2.565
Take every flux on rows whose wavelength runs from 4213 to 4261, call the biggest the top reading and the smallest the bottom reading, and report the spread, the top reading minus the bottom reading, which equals 1.69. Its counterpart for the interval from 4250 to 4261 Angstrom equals 1.69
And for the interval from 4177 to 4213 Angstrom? 1.54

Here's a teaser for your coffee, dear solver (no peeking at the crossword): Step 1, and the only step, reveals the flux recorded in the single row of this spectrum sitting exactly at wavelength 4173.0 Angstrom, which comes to 3.685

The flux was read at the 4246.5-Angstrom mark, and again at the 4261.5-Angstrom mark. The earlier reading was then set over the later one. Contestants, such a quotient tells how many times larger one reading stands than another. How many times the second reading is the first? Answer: 1.16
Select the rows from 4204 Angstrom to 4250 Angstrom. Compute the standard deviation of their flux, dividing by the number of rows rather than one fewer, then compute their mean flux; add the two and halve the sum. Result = 1.82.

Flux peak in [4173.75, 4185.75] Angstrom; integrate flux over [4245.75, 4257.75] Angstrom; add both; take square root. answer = 6.49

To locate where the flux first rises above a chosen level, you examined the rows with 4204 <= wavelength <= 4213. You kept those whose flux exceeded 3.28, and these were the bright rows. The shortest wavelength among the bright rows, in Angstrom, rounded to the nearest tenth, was 4206.0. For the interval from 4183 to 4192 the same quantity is 4183.5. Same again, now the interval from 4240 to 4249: 4242.0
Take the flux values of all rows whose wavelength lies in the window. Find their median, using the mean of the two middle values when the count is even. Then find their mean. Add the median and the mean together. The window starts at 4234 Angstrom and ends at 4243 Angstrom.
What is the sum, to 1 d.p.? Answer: 6.8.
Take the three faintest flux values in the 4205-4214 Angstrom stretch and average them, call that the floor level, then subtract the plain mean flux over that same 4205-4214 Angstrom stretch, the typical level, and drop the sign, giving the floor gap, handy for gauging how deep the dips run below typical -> 0.47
